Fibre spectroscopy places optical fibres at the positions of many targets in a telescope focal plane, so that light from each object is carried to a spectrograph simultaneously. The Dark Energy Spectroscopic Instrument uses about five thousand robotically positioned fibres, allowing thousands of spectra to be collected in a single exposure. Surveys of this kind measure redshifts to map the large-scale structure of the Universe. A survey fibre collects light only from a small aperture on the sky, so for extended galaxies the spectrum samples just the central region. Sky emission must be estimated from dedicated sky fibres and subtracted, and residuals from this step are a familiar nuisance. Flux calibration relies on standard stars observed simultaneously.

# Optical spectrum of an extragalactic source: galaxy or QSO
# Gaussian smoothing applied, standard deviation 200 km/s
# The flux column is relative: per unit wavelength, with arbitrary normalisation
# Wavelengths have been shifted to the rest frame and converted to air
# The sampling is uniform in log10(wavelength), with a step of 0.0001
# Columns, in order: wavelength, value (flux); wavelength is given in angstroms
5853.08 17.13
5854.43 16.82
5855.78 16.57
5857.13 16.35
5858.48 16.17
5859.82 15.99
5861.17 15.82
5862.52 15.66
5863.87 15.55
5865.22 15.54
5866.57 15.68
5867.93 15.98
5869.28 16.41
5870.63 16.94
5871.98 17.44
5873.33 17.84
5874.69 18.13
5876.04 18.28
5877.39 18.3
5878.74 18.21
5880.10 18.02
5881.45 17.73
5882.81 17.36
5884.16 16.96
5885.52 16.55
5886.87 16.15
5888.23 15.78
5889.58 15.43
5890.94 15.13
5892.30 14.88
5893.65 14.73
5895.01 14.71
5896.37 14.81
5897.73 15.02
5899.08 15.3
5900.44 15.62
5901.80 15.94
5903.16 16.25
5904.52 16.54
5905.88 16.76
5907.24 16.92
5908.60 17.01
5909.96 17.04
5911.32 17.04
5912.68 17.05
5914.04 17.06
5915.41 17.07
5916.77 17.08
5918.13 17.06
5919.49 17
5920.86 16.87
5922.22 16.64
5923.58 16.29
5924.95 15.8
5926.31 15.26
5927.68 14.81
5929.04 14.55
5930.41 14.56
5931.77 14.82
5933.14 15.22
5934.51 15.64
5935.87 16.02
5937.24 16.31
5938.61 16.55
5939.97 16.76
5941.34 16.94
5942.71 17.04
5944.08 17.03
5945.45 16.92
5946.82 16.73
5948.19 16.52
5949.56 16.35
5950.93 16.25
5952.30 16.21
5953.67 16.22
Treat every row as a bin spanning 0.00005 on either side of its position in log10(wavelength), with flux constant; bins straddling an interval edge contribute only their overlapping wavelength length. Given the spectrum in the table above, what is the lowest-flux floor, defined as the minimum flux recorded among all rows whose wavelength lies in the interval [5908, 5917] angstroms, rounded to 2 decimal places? 17.01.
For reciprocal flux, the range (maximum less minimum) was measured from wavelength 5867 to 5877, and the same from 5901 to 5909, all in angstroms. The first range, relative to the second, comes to 2.0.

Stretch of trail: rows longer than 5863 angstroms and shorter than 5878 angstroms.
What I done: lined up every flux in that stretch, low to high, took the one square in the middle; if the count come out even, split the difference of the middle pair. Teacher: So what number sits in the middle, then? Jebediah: 16.9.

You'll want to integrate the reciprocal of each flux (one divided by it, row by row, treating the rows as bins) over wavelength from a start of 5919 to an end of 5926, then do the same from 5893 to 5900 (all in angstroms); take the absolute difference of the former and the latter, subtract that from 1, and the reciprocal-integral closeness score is 0.96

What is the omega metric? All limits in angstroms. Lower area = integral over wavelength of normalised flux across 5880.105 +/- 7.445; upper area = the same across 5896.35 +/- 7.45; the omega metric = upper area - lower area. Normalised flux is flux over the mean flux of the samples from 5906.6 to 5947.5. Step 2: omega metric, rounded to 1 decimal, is -2.1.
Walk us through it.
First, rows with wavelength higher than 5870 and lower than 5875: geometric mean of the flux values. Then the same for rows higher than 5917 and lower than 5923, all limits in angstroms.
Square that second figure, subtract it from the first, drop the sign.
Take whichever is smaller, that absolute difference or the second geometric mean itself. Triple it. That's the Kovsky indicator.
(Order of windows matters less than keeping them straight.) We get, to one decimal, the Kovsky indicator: 50.7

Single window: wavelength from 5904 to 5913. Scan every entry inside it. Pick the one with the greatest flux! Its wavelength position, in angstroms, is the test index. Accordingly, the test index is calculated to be 5912.68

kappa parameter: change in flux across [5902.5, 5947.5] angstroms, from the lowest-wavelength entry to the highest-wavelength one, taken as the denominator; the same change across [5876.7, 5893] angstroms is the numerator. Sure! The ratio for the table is -7.1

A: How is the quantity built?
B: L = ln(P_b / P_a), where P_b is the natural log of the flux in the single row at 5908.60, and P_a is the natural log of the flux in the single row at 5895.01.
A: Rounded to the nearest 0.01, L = 0.05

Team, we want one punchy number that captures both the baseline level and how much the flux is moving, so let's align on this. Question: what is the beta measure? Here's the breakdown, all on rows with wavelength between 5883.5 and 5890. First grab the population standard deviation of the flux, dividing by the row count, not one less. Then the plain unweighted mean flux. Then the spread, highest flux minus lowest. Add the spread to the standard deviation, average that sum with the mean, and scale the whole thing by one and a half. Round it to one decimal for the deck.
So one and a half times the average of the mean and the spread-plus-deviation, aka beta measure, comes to 13.7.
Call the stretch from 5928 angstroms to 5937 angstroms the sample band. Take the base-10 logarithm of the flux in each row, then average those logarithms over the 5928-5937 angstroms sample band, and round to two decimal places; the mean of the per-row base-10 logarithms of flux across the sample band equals 1.18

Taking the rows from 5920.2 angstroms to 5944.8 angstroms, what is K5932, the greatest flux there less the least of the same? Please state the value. 2.5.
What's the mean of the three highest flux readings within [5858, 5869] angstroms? 16.0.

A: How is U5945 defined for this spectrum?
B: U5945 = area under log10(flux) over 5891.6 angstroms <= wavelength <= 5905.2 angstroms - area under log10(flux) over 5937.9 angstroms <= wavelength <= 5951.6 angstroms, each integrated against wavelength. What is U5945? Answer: -0.6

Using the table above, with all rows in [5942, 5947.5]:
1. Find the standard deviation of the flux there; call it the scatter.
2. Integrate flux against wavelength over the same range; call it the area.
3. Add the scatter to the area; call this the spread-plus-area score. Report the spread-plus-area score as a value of 93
